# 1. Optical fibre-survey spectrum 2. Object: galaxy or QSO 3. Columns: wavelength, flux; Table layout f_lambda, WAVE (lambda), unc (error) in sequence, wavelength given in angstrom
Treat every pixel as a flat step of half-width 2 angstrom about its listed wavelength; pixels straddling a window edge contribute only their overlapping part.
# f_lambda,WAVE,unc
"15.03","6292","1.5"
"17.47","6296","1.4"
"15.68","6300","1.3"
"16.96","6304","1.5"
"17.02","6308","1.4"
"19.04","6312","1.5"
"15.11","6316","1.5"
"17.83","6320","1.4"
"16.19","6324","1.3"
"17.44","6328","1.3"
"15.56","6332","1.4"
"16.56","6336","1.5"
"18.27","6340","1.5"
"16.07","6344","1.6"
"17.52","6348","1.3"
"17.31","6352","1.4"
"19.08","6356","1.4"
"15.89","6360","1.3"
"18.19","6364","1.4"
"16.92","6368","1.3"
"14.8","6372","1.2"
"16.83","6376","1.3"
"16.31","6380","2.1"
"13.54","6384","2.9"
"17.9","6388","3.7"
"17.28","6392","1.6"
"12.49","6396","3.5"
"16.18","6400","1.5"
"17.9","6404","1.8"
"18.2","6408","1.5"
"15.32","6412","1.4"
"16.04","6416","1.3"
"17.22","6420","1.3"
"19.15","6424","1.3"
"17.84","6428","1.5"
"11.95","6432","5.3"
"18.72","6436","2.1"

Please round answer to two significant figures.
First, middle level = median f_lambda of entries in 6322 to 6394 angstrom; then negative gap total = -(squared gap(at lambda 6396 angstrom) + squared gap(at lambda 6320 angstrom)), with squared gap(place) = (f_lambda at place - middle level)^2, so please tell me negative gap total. -20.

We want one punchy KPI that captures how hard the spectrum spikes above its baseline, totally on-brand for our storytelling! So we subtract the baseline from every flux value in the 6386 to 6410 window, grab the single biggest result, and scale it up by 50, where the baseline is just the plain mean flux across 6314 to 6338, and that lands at 88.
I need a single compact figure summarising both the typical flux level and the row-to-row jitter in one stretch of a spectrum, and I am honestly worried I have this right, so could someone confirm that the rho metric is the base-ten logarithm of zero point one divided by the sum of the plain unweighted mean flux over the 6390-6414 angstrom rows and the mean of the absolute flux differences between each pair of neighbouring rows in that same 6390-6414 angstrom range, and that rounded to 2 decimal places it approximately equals -2.28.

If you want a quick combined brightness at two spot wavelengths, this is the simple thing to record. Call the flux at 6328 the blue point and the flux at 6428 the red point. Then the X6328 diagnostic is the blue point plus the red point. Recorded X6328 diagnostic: 35.3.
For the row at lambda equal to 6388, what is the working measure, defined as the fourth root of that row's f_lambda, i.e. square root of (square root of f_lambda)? 2.06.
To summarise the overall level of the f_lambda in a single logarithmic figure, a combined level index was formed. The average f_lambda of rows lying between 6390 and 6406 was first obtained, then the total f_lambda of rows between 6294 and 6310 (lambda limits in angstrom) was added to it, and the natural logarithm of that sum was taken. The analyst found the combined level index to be 4.42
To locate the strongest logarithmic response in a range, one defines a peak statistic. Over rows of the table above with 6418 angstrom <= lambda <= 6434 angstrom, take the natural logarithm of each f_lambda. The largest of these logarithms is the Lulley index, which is 2.95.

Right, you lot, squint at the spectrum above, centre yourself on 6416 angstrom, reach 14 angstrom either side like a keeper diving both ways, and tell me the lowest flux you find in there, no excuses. 15.32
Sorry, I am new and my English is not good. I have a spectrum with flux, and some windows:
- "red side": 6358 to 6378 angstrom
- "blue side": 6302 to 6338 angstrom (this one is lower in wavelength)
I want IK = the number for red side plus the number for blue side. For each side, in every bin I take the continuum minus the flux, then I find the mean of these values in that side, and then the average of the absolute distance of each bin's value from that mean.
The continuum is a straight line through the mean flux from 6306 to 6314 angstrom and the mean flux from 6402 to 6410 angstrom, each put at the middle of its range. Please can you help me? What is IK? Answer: 1.84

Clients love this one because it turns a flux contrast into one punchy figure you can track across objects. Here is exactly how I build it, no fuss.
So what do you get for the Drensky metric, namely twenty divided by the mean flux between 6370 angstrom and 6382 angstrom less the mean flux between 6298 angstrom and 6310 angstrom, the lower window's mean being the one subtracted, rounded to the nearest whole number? -35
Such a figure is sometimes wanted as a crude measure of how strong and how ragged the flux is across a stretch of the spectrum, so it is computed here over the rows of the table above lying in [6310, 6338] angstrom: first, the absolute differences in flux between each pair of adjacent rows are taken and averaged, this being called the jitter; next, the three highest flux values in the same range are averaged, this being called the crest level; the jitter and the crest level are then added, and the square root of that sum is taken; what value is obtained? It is 4.49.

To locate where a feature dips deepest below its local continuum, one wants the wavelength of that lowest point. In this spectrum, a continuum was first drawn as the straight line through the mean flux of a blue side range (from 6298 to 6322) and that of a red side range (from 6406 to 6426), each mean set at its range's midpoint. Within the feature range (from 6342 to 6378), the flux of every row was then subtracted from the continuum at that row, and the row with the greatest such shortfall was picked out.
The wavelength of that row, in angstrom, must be 6372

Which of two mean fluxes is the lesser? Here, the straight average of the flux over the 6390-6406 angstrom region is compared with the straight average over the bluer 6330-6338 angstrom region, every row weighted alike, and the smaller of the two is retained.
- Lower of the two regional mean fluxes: 16.0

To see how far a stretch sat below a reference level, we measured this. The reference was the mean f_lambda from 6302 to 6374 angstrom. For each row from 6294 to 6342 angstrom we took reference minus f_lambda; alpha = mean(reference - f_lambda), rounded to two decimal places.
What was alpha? 0.06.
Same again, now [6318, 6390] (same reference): 0.20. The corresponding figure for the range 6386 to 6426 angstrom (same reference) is 0.22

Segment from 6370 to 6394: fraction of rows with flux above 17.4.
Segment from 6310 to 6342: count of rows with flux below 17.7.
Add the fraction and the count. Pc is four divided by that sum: 0.8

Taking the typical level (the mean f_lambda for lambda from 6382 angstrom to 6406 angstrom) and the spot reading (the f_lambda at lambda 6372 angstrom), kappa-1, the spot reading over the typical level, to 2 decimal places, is 0.93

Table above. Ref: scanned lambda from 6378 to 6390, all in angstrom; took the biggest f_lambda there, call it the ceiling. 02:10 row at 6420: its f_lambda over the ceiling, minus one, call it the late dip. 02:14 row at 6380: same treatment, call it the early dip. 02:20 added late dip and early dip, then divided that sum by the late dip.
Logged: 3.3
